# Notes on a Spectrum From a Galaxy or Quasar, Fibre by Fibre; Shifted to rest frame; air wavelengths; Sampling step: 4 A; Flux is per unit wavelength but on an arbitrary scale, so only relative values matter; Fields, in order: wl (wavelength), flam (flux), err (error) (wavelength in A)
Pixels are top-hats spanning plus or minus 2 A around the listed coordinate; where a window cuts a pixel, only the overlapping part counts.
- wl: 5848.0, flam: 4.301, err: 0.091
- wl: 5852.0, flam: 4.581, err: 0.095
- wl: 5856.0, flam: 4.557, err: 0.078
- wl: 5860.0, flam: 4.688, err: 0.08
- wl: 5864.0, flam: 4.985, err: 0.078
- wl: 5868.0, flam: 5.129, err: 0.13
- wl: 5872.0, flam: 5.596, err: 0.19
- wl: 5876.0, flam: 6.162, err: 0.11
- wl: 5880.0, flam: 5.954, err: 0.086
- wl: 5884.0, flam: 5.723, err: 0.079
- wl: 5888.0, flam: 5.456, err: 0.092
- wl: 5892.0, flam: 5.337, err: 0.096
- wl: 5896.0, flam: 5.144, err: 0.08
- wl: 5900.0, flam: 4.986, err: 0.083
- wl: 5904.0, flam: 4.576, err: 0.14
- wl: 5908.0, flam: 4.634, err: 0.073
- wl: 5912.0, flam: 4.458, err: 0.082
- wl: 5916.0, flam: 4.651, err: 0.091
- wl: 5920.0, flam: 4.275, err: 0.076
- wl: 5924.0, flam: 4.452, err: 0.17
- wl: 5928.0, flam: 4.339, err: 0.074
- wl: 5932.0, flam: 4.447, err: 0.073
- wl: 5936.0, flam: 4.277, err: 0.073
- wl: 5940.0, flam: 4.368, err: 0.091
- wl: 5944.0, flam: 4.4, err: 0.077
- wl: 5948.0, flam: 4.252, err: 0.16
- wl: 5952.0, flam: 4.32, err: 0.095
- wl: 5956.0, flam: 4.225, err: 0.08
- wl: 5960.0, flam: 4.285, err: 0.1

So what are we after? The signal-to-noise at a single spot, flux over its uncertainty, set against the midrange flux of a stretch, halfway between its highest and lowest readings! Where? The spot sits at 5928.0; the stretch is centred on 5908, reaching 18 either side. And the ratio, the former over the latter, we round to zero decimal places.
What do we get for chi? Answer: 12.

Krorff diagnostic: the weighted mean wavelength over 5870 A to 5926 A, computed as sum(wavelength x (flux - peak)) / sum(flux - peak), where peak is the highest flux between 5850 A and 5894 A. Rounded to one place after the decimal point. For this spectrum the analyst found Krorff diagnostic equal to 5906.4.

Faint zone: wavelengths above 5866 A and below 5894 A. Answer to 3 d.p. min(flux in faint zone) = 5.129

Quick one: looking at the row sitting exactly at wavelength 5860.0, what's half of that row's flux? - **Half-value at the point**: 2.34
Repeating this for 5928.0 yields 2.17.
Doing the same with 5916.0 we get 2.33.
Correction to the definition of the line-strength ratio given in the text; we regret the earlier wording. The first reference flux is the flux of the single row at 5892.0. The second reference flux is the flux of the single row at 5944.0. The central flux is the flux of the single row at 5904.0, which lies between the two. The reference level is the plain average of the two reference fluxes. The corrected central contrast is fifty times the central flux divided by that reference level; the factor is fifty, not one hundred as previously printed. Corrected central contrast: 47.0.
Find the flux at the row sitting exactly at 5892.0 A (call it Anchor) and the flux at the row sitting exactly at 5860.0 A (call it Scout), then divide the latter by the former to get 0.88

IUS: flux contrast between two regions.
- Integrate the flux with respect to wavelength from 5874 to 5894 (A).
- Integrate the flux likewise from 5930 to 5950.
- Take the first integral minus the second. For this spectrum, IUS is 28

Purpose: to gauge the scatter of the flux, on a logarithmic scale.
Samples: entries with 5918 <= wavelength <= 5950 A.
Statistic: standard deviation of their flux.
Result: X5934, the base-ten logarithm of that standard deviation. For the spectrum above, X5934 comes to -1.1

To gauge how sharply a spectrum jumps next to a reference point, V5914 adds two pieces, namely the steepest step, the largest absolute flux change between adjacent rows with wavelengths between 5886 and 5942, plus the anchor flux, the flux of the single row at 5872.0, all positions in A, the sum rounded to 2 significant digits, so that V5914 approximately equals 6.0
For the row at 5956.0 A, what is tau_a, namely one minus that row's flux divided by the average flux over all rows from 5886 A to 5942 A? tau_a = 0.10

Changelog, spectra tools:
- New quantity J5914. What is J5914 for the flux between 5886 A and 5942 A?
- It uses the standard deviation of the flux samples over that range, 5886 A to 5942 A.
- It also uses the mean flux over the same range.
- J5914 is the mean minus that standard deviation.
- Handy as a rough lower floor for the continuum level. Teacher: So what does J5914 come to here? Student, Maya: 4.3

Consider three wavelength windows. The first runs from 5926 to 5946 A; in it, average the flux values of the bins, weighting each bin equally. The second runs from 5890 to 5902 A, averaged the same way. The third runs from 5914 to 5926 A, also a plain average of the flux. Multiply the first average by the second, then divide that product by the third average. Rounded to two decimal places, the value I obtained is 5.05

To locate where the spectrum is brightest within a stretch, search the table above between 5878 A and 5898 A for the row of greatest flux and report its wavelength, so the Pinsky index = 5880.0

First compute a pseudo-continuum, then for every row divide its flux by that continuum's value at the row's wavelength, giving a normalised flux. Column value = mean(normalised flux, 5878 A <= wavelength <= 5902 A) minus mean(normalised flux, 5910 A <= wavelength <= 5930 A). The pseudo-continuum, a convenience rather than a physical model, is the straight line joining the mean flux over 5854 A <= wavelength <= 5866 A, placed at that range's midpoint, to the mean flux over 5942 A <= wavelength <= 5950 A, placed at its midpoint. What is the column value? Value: 0.19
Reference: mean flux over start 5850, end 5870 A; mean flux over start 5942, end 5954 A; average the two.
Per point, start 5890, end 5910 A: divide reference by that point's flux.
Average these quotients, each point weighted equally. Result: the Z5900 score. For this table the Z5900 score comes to 0.93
